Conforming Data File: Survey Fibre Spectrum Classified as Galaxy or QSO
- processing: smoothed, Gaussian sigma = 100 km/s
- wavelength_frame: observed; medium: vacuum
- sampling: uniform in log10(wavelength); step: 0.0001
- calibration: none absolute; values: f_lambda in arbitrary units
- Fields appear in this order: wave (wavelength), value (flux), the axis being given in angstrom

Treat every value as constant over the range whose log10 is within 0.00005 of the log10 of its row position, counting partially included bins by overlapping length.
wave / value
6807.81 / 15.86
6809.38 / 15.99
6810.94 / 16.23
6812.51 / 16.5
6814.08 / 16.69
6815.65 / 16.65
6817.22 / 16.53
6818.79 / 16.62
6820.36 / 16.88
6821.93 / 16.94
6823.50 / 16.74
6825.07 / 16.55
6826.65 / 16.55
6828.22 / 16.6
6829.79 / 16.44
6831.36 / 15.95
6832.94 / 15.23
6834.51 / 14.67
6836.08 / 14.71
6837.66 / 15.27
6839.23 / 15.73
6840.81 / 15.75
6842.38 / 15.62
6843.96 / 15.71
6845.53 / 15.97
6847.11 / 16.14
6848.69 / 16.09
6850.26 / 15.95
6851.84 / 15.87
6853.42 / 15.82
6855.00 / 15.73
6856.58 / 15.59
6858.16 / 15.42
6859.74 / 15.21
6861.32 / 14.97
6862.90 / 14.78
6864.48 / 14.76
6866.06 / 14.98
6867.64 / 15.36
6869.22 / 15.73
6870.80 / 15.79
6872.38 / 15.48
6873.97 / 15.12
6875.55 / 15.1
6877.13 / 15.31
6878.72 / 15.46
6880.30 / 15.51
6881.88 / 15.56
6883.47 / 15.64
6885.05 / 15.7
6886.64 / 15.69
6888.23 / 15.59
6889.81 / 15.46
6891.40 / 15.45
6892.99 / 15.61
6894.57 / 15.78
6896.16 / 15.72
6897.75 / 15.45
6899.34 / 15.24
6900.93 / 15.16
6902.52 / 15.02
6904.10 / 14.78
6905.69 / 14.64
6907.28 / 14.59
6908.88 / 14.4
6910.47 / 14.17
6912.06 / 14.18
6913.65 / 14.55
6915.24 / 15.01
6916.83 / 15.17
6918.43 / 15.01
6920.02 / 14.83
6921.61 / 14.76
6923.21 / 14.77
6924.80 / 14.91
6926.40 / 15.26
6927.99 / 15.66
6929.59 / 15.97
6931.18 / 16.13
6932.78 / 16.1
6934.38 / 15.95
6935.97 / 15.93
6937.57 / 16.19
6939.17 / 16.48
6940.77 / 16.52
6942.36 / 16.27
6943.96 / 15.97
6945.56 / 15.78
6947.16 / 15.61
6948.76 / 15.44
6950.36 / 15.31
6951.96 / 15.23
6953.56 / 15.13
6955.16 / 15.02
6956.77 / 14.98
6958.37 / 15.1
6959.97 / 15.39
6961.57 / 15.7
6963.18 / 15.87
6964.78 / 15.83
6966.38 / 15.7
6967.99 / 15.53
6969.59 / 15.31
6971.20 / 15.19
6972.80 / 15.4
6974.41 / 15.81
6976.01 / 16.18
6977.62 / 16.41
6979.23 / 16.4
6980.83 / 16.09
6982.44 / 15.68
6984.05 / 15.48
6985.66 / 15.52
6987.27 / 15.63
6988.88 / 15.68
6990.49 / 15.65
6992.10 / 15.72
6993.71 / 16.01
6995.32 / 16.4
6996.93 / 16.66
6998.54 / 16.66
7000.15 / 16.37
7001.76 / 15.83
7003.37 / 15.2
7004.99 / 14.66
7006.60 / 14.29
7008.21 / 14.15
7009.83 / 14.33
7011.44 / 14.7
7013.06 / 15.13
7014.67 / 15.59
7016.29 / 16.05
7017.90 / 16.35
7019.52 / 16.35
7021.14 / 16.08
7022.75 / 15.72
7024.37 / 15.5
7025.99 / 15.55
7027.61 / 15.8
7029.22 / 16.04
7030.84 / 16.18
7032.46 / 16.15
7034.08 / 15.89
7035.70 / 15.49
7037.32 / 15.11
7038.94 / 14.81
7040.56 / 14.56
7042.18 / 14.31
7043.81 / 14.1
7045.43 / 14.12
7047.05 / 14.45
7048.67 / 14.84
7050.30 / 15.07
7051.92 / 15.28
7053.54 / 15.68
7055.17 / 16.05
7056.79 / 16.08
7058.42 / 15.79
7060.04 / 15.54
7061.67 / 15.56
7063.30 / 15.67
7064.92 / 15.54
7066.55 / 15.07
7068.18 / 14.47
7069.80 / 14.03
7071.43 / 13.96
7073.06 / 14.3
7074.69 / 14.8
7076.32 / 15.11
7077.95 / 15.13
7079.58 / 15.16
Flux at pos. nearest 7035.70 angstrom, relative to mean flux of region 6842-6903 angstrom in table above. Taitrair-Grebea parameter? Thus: 1.00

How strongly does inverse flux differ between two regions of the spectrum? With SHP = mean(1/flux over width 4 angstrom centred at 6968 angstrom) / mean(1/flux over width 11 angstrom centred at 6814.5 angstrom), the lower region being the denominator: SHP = 1.06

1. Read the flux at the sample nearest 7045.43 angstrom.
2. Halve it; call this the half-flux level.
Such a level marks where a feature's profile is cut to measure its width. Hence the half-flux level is 7.06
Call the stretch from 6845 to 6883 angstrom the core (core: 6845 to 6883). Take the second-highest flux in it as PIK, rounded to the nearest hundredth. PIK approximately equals 16.09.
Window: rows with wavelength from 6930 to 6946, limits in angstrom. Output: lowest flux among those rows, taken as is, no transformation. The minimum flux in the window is 15.78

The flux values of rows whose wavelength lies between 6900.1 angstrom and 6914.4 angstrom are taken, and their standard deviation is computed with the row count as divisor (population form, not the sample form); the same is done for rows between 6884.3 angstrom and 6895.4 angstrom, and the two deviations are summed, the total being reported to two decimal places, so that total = 0.44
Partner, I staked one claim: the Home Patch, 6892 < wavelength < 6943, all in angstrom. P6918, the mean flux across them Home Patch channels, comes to 15.3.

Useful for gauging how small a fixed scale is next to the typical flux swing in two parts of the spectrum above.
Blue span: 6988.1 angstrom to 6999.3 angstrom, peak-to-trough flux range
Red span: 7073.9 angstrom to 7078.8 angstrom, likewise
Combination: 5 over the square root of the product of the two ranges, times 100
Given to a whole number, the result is 866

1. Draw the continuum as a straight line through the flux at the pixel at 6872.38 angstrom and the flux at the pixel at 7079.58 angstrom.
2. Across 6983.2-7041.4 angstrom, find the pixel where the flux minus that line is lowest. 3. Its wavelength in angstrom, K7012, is 7008.21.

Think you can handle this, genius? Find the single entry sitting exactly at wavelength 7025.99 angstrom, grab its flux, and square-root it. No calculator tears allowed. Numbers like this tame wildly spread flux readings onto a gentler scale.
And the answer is 3.94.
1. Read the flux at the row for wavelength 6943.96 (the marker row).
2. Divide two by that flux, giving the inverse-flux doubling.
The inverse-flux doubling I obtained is 0.125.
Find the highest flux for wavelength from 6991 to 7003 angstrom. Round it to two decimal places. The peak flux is 16.66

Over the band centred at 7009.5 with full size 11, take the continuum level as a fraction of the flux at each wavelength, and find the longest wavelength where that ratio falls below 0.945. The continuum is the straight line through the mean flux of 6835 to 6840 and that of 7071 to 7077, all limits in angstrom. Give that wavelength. 7014.67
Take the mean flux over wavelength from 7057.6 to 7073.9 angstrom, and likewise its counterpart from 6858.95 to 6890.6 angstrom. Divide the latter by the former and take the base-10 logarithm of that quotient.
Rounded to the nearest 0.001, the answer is 0.011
